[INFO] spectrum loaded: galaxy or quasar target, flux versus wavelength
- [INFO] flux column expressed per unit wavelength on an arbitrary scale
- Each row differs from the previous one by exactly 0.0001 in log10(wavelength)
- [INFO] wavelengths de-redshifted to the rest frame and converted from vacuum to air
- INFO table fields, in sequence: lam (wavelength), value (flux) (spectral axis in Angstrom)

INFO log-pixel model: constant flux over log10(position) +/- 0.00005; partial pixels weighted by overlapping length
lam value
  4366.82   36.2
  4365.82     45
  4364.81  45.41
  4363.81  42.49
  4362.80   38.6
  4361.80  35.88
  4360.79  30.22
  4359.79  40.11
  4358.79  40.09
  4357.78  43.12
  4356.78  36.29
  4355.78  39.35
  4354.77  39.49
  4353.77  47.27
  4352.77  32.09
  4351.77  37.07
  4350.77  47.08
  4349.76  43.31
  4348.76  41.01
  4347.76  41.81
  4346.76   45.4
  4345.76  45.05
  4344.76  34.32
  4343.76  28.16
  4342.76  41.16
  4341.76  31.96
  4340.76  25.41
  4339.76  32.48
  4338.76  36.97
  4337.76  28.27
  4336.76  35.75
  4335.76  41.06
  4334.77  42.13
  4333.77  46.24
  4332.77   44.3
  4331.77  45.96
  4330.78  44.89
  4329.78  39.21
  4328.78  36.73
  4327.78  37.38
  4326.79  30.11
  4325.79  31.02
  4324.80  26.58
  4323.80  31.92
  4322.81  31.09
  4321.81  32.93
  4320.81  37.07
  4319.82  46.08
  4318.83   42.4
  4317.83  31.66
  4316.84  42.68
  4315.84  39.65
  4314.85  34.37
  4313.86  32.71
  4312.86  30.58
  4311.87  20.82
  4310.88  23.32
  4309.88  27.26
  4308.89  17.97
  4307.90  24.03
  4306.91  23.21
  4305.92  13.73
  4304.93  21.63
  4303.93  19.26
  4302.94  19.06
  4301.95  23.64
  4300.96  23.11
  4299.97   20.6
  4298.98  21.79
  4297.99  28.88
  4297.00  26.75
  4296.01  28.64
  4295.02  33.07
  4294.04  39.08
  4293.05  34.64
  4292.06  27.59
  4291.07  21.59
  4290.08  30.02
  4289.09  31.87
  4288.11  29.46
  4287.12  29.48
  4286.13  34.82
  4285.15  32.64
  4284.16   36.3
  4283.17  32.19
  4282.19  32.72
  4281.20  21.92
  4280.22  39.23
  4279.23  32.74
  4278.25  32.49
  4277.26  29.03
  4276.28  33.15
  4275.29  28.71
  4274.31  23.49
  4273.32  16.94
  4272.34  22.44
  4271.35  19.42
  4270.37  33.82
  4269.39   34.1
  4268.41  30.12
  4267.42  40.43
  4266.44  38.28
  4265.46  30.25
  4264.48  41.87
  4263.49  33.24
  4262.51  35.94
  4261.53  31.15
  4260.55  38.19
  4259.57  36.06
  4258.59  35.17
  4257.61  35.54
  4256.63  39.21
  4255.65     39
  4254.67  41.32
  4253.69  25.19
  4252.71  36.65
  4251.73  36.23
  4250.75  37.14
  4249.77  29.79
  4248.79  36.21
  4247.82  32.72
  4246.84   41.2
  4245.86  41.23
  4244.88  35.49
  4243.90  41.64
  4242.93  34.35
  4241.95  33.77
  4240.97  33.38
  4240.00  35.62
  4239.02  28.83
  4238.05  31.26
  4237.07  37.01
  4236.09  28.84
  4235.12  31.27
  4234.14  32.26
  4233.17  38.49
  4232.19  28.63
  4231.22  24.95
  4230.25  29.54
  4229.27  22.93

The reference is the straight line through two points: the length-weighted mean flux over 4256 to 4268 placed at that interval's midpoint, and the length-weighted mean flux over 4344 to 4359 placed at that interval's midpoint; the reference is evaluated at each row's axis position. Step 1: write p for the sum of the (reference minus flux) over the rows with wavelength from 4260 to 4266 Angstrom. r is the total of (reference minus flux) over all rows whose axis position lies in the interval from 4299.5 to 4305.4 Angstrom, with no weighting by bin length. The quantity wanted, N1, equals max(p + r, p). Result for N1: 109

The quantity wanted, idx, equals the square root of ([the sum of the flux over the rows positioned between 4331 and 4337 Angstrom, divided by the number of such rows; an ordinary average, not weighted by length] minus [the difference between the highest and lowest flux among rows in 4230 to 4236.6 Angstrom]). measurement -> 5.39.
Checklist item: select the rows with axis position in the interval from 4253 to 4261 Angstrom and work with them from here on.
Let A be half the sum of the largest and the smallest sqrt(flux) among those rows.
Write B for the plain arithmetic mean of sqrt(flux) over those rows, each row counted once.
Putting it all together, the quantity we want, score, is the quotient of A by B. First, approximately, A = 5.7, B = 6.00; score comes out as 0.95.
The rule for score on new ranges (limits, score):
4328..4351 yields 0.96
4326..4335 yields 0.96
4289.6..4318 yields 0.99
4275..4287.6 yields 0.97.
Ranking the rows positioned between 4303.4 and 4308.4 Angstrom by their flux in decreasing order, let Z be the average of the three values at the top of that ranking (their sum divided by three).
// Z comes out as 23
